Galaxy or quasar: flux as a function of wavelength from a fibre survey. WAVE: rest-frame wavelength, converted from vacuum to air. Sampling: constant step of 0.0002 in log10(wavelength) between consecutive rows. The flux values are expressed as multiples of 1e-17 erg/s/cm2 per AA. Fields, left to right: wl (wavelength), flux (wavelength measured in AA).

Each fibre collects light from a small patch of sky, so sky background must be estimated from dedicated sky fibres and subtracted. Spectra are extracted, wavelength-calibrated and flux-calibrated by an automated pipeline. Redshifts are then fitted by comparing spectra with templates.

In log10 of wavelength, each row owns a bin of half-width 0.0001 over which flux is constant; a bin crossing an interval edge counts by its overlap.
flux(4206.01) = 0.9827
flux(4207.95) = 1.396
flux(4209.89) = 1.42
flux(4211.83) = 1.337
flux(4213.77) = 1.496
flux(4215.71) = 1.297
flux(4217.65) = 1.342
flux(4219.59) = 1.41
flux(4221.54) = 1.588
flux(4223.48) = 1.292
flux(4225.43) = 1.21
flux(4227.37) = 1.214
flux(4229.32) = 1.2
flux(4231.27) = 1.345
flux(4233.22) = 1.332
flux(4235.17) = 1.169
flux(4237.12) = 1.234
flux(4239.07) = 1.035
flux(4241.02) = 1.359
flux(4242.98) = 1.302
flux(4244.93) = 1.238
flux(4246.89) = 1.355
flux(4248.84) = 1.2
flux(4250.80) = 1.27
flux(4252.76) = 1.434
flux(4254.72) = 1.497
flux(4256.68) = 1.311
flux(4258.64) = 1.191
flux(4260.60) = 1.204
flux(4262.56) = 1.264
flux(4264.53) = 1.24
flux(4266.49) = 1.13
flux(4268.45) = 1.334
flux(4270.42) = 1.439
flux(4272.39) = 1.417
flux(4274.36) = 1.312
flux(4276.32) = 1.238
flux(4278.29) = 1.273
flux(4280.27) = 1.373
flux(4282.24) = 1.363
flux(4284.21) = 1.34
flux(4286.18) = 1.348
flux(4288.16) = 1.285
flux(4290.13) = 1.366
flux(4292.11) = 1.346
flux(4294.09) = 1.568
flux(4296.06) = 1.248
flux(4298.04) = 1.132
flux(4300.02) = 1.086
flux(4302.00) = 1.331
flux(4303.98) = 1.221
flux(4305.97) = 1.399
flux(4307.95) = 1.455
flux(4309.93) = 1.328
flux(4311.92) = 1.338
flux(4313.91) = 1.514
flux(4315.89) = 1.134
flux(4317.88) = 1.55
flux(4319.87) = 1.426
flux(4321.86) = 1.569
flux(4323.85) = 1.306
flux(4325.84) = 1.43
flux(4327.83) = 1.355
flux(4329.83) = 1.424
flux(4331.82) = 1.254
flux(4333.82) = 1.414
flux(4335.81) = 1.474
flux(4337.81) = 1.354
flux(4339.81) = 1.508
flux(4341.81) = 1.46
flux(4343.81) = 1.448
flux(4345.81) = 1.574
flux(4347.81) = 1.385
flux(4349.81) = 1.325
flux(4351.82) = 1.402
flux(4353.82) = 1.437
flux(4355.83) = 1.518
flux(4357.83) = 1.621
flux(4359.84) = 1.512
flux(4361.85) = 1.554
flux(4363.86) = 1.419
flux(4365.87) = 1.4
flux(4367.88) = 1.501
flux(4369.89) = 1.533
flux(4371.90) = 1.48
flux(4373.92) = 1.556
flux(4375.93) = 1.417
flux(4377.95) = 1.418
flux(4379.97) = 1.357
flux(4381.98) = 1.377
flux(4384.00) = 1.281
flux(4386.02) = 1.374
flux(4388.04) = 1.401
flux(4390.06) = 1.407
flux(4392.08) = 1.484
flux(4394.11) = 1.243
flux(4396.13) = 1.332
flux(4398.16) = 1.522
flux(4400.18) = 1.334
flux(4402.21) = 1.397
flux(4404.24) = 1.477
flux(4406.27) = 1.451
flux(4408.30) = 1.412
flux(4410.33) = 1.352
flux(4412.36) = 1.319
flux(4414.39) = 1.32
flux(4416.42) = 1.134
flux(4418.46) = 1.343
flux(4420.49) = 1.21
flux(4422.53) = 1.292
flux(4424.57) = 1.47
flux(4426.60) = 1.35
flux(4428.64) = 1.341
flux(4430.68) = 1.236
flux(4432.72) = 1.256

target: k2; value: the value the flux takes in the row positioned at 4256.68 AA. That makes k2 1.311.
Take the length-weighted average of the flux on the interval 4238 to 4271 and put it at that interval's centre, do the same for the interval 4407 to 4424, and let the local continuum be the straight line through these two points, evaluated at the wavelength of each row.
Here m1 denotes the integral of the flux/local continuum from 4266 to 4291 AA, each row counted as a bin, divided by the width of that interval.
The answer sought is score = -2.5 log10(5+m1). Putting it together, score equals -1.952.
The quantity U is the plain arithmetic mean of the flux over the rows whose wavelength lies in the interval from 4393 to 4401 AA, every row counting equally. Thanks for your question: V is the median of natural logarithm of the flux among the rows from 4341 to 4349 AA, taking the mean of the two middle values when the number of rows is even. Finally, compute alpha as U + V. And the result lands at 1.73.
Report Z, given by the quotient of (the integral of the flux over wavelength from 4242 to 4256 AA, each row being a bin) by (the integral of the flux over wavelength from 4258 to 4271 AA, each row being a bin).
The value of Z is 1.14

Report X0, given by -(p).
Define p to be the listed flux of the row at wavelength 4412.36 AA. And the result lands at -1.32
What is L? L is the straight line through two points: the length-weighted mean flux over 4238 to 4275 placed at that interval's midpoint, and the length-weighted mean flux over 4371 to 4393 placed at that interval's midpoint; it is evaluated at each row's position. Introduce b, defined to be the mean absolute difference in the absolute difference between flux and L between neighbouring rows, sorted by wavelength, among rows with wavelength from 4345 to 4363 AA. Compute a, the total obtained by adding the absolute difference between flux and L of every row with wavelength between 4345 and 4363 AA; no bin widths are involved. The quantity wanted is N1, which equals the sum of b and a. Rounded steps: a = 0.97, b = 0.081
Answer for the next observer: 1.05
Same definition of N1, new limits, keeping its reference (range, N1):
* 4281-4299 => 0.79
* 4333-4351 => 0.81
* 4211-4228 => 1.21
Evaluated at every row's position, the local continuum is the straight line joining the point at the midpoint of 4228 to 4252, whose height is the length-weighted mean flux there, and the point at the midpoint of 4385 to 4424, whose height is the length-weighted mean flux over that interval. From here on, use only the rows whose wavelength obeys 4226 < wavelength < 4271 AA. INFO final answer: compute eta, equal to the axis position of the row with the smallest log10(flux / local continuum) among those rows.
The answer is 4239.07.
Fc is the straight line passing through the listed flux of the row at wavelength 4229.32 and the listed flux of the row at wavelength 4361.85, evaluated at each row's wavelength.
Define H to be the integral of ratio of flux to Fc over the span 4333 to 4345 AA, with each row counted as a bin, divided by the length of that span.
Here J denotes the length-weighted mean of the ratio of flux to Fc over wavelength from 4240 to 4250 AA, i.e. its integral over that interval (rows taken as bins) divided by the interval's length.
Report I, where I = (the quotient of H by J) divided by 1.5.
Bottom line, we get 0.622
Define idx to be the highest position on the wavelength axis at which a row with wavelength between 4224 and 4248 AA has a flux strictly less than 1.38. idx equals 4246.89 AA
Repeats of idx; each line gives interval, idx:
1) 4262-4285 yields 4284.21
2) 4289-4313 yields 4311.92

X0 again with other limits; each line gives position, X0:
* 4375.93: -1.42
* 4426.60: -1.35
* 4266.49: -1.13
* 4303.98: -1.22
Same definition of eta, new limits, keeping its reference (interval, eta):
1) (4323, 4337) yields 4331.82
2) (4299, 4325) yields 4300.02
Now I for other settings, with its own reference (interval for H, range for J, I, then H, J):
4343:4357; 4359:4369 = 0.668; 0.9486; 0.95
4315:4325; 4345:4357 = 0.685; 0.9707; 0.95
